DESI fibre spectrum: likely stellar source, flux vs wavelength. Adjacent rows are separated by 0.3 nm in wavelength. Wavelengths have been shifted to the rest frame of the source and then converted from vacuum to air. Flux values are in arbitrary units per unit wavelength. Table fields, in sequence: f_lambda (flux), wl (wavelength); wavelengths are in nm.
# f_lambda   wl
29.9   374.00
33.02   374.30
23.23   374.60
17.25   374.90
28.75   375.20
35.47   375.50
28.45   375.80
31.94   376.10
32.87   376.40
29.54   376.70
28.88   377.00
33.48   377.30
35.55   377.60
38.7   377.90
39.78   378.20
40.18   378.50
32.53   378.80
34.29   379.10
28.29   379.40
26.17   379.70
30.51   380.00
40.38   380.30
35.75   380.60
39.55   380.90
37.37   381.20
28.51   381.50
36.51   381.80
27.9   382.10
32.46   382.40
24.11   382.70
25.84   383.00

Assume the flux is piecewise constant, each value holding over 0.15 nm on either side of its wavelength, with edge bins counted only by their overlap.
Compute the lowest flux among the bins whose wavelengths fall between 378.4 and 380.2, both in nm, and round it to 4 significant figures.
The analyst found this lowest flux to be 26.17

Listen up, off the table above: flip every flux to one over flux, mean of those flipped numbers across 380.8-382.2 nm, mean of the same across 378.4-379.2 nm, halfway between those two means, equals 0.0292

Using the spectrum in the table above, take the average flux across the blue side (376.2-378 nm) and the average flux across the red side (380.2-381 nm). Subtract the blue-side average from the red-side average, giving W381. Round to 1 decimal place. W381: 5.4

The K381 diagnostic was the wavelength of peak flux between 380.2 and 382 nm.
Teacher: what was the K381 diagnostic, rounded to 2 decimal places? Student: 380.30 nm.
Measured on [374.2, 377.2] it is 375.50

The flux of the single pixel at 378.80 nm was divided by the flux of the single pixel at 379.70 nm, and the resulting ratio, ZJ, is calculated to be 1.24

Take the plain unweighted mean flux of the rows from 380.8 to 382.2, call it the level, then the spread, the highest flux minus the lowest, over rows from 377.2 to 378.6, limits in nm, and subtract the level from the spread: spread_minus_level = -27.3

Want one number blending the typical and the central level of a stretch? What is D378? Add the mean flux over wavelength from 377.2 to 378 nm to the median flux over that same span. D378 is 71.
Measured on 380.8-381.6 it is 73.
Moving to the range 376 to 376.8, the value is 63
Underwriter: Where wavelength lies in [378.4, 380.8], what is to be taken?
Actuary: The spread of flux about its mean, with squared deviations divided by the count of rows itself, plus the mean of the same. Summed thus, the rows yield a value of 38.4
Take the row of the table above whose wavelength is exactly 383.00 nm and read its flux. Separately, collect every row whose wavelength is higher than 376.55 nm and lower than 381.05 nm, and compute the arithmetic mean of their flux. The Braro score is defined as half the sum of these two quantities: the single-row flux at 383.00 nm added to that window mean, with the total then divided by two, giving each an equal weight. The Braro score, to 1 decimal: 30.0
